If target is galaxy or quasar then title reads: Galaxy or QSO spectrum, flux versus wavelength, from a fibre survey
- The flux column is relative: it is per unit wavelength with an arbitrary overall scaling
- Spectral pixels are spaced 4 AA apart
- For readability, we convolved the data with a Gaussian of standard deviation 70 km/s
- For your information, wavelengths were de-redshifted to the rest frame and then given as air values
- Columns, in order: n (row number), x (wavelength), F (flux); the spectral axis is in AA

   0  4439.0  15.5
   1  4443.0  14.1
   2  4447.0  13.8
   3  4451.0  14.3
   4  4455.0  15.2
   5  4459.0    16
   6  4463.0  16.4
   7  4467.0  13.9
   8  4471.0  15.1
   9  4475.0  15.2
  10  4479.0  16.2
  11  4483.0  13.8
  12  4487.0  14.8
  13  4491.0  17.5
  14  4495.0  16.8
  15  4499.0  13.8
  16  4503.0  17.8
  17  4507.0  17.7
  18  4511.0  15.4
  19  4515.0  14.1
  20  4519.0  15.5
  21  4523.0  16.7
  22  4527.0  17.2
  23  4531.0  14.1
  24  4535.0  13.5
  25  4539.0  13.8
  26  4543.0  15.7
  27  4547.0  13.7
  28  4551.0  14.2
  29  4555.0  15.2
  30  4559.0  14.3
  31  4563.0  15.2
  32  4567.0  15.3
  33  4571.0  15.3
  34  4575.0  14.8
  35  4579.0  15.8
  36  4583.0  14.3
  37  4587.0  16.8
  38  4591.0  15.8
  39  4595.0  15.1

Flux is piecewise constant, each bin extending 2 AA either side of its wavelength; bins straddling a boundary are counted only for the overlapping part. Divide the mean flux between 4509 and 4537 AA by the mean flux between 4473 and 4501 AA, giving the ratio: 0.99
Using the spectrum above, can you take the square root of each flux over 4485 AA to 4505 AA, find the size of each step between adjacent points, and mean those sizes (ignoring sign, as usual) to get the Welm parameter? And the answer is 0.33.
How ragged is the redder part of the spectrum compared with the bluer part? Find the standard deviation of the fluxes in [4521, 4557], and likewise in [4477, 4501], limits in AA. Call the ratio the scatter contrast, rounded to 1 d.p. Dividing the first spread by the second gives 0.9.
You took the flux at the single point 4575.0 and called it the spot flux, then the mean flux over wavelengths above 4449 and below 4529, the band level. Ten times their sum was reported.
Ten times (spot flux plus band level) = 304.7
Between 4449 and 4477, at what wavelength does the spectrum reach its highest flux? 4463.0 AA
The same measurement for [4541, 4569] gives 4543.0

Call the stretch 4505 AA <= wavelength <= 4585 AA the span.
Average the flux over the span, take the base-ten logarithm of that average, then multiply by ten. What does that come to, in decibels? 11.8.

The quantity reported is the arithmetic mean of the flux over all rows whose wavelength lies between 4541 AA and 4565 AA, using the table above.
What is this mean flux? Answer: 14.7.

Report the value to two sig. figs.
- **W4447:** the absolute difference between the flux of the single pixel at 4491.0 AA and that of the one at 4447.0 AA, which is 3.7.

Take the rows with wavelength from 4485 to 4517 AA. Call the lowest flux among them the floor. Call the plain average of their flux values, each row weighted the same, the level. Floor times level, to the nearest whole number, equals 221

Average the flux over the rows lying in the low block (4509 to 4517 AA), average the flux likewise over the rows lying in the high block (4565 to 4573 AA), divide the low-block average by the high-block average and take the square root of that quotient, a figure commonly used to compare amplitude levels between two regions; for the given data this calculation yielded 0.982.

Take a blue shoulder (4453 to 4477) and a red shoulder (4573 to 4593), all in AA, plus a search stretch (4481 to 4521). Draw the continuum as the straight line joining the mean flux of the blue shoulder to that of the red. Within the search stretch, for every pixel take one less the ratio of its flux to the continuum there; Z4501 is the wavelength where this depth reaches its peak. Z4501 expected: 4499.0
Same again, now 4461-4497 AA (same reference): 4483.0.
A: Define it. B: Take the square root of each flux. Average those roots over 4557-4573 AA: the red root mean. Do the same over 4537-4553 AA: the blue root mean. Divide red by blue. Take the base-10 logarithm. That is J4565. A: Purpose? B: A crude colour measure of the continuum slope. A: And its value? 0.010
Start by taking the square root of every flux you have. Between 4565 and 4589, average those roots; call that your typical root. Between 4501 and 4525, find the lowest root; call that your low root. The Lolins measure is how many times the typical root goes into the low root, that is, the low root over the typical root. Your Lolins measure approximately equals 0.96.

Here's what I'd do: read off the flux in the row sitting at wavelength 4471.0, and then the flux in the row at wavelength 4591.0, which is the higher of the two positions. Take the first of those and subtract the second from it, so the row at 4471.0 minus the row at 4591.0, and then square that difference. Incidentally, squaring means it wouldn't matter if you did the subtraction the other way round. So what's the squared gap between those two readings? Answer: 0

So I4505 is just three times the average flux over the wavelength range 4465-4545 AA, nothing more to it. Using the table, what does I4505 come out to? 46.3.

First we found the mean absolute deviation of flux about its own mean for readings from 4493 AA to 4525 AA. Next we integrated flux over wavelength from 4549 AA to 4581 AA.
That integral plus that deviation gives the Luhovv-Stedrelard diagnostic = 482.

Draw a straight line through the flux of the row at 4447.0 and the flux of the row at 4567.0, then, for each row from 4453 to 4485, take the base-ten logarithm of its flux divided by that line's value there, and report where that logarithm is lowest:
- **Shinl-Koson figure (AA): 4483.0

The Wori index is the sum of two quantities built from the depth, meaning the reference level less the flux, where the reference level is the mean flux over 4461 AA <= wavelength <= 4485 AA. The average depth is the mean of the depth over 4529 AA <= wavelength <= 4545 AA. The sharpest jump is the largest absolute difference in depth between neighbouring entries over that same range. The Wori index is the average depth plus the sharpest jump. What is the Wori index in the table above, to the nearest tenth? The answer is 2.7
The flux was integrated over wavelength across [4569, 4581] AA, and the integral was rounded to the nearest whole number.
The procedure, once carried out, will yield 184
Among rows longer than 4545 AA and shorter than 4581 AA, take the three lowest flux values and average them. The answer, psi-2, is 14.1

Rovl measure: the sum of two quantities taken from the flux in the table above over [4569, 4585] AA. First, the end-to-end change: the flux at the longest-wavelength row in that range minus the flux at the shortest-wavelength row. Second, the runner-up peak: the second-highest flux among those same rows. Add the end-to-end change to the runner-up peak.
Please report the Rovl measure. 14.3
